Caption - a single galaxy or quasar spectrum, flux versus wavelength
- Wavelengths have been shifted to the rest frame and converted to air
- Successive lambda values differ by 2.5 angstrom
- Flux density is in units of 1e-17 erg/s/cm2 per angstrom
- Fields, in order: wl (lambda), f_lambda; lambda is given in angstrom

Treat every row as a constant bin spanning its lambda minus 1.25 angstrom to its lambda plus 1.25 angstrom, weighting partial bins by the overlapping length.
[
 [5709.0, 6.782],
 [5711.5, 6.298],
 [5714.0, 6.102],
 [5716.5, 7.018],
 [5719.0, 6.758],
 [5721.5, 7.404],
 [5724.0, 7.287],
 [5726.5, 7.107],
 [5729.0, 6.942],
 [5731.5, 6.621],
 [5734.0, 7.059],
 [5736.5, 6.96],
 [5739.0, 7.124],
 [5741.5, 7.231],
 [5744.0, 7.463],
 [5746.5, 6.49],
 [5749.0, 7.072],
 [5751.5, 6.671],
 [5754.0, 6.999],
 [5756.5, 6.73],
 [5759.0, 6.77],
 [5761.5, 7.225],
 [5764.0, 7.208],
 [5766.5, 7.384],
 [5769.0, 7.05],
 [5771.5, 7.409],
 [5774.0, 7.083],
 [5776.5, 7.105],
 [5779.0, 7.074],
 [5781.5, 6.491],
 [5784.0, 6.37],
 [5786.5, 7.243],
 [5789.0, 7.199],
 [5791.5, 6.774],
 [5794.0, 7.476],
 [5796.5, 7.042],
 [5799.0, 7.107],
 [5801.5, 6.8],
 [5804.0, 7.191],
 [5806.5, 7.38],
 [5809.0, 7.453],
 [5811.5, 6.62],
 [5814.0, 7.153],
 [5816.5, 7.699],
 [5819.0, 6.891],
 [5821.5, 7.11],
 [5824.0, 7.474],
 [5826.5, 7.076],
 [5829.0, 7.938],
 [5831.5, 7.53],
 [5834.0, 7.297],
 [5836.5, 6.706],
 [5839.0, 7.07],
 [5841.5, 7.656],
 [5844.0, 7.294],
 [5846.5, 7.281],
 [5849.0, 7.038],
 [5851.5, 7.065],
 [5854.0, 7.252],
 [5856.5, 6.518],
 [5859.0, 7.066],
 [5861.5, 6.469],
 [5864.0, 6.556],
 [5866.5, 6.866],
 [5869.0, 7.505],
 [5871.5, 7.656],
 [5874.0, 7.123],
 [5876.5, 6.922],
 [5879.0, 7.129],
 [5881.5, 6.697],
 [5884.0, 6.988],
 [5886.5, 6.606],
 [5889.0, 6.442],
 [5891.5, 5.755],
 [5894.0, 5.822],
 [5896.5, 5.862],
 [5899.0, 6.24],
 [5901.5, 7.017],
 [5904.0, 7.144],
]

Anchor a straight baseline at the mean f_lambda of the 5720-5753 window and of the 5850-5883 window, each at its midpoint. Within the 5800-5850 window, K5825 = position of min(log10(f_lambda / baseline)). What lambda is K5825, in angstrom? 5811.5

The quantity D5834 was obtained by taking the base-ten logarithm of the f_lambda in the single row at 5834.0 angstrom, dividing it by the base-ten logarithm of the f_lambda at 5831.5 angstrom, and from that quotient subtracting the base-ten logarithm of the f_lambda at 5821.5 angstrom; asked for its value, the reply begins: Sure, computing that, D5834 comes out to 0.133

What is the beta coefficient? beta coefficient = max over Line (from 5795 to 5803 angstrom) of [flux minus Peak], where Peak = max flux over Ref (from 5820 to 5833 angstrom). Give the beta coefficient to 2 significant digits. -0.83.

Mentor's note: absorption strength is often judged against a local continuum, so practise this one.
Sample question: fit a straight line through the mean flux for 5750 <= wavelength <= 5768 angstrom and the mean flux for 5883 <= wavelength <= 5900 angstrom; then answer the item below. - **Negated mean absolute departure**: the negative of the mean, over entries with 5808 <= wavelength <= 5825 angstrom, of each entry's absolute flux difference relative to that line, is -0.55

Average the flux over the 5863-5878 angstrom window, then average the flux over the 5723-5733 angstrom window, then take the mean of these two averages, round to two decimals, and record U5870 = 7.05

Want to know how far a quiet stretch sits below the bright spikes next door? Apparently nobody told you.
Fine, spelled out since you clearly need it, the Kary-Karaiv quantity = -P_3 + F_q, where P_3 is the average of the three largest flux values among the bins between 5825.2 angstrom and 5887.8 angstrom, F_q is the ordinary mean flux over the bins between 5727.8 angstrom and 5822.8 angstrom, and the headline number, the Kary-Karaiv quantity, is -0.71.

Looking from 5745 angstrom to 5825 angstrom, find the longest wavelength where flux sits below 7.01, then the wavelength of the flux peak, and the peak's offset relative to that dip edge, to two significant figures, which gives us -2.5 angstrom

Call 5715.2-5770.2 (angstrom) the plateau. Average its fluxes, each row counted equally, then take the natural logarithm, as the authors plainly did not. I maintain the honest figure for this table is 1.95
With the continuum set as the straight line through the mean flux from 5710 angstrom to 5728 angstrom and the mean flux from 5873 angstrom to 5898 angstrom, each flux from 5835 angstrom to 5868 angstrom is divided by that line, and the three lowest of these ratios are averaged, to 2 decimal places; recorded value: 0.99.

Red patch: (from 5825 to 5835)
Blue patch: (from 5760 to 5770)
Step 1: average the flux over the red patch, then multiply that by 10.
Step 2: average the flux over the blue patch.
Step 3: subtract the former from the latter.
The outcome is -67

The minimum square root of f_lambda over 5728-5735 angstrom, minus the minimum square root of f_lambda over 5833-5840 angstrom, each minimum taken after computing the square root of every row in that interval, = -0.02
